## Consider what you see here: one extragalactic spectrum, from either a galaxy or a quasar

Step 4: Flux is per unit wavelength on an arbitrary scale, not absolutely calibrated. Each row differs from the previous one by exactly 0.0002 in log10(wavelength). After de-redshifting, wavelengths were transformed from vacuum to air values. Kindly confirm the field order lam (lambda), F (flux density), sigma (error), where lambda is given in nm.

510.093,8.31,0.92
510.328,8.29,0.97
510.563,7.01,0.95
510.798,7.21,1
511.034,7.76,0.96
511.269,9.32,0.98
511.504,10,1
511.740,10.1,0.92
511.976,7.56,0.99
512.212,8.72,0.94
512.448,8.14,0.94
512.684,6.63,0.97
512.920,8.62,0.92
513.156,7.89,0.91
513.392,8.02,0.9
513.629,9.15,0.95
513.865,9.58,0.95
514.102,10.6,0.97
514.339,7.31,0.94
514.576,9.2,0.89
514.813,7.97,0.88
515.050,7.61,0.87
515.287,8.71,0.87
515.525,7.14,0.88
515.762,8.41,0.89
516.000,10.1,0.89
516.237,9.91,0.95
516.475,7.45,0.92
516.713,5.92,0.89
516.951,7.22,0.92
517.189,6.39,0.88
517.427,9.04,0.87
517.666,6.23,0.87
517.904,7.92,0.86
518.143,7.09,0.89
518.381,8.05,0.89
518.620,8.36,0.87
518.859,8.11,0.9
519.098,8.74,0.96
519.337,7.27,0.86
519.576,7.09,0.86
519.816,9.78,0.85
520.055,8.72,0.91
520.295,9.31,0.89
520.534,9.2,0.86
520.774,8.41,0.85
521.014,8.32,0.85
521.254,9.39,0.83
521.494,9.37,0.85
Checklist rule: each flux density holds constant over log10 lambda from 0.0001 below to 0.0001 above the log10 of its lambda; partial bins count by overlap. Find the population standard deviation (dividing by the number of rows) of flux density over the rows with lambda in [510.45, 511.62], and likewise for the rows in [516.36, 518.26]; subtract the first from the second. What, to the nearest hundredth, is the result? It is -0.24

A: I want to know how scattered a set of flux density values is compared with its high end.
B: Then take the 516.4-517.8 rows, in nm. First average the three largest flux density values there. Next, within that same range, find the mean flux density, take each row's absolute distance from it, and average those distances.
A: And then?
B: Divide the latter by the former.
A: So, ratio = 0.109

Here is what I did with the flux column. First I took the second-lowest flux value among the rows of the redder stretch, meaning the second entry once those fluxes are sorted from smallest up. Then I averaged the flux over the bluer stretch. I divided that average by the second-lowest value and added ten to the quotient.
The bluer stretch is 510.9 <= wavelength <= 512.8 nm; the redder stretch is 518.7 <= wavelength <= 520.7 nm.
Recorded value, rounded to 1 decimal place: 11.2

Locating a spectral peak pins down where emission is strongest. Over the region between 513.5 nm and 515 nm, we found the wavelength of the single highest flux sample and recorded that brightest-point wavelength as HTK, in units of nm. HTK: 514.102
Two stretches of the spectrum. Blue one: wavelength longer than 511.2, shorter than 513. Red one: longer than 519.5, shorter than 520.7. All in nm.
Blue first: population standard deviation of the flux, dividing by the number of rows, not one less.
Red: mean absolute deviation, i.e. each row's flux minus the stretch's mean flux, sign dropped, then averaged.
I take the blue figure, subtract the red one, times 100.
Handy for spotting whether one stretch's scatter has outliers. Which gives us 38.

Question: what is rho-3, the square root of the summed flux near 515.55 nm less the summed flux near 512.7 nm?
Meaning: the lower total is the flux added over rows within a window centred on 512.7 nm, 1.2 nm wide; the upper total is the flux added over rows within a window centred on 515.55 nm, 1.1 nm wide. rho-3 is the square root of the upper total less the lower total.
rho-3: 1.4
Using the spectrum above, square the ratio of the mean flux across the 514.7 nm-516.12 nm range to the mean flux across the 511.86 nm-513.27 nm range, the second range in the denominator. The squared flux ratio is 1.1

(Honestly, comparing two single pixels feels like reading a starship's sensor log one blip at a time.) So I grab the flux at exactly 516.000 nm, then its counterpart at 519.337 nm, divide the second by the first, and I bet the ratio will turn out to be 0.72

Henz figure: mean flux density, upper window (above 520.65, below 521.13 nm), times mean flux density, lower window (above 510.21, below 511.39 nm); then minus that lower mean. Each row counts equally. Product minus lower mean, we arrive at 58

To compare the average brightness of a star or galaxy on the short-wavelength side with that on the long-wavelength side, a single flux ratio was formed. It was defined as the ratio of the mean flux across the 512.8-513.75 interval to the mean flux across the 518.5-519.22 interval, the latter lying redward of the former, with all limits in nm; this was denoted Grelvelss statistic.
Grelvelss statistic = 1.00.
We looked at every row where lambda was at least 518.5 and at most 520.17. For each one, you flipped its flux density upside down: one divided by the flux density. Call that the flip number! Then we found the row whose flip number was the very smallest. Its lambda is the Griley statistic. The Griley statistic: 519.816 nm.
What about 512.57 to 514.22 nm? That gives 514.102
